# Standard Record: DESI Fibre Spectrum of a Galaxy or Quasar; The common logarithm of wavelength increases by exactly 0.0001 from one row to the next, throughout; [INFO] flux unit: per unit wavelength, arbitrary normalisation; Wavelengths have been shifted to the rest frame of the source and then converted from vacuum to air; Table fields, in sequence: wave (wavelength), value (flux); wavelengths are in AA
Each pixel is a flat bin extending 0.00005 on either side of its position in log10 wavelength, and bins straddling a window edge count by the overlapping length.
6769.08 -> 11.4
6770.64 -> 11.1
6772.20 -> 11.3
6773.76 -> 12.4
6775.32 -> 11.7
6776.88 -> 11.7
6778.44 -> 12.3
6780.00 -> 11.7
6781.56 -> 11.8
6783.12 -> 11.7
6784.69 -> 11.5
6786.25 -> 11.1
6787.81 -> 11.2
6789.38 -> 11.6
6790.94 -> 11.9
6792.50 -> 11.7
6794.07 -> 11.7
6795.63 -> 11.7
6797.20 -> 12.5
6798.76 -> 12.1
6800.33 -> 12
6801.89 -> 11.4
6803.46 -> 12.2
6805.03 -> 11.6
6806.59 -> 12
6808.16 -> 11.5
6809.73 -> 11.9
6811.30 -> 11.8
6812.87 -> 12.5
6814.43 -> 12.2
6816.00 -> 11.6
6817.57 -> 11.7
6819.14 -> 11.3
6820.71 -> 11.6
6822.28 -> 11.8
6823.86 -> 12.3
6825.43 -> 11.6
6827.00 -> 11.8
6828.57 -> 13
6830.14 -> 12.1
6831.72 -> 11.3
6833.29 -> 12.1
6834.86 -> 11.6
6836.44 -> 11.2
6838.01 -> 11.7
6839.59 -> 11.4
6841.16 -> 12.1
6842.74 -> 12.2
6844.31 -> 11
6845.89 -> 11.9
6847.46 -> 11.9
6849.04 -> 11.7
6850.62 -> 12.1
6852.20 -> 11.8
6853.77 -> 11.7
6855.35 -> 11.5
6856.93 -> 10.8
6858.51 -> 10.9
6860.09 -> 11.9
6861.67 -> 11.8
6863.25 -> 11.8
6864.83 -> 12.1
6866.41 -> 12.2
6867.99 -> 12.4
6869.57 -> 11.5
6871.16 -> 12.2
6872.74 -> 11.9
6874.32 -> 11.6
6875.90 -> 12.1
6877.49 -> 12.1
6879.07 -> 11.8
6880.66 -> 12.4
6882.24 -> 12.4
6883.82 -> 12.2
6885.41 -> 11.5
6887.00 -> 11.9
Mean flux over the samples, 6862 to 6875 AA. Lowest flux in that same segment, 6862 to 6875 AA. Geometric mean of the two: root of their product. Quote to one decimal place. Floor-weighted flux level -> 11.7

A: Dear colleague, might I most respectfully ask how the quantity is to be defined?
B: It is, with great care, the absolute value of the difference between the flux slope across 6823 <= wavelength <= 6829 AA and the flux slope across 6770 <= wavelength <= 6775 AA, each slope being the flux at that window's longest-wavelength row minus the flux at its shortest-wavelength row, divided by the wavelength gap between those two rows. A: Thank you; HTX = 0.27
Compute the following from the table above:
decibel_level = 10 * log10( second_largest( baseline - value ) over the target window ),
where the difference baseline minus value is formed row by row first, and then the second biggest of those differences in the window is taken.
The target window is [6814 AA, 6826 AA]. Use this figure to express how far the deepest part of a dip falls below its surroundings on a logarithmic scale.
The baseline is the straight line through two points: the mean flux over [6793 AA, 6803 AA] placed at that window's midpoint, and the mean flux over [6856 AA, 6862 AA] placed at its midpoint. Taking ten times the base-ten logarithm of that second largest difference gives -9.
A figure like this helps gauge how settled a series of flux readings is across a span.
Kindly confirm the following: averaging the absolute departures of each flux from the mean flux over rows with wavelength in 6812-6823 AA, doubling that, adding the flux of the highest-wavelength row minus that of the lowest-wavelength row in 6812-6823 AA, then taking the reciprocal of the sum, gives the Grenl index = -11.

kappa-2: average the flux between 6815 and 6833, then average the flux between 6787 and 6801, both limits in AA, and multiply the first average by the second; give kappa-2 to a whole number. 140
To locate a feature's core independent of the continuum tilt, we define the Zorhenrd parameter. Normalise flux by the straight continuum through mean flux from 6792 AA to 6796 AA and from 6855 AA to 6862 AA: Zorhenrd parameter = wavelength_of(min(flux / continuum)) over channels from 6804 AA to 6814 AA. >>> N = 6808.16 AA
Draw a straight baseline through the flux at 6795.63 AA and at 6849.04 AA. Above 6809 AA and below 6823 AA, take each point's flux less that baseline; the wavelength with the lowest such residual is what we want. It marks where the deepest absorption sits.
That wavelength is 6819.14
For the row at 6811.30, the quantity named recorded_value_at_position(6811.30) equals 11.8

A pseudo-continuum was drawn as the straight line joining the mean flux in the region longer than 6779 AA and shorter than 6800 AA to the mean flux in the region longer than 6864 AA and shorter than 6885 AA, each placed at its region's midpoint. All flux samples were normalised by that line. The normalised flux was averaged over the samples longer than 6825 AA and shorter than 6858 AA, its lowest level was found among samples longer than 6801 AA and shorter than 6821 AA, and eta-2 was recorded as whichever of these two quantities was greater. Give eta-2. 0.984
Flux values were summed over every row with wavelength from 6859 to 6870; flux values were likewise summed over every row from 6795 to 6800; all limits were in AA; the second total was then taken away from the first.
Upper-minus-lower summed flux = 47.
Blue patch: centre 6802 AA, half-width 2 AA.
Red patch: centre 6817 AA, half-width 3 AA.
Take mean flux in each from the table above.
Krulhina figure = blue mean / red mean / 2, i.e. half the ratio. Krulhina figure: 0.507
